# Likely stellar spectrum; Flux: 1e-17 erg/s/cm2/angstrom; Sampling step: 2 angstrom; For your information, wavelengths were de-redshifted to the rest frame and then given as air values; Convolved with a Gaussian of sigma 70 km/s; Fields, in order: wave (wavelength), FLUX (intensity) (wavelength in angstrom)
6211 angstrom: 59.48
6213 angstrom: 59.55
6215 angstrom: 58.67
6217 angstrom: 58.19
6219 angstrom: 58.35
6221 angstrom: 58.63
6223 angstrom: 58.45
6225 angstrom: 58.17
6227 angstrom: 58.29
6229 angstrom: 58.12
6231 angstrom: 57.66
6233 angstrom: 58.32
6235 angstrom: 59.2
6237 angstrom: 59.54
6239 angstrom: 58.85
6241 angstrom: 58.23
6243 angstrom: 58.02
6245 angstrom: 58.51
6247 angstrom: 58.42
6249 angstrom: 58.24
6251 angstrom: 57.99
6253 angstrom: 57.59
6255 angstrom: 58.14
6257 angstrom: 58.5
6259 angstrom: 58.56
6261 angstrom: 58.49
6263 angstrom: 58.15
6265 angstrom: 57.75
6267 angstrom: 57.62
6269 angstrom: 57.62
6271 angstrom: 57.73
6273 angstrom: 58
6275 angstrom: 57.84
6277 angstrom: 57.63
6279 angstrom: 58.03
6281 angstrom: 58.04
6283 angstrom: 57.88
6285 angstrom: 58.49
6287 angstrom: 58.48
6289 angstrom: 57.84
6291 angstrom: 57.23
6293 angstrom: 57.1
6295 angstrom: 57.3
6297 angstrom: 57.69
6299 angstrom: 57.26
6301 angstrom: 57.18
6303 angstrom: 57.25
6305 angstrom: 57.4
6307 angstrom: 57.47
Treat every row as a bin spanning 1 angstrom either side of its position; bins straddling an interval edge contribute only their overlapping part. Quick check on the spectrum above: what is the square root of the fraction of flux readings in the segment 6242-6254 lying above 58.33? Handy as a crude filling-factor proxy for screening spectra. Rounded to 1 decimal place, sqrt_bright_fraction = 0.6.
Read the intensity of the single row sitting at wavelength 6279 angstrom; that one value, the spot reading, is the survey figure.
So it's 58.03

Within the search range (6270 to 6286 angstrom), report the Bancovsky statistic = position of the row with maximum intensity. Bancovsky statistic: 6285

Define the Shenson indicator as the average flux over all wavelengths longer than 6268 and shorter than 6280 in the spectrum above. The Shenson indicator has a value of 57.8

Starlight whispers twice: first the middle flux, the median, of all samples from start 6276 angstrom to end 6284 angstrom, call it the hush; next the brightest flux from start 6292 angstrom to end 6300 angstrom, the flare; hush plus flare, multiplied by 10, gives 1156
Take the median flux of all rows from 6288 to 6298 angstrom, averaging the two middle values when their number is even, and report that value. 57.3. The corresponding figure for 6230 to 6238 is 58.8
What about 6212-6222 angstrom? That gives 58.6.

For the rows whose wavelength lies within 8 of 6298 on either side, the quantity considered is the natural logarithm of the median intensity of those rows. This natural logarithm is 4.05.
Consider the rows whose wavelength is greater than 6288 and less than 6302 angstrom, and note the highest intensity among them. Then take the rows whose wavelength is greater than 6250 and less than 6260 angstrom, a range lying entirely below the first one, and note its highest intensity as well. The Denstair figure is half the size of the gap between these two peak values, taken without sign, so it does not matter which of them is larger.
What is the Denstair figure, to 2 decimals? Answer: 0.36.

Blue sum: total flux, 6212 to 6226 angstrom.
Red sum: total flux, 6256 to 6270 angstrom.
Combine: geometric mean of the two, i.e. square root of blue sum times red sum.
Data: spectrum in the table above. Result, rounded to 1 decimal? 408.3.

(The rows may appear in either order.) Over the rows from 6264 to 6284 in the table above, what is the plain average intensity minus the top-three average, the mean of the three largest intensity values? -0.21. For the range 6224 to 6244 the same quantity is -0.76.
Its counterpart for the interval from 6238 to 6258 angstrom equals -0.37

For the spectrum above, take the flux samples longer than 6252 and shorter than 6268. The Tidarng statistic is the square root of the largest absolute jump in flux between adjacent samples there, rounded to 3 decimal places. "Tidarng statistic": 0.742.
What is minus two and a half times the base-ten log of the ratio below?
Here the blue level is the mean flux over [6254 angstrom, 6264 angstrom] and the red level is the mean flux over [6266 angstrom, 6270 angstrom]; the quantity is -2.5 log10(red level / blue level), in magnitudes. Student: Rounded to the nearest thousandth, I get 0.014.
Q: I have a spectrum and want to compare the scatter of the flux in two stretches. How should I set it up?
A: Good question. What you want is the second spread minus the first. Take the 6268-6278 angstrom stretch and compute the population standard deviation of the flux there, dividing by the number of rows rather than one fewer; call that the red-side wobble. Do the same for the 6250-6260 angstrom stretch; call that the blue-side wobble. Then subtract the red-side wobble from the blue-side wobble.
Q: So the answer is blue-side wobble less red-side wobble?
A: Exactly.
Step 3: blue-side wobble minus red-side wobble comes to 0.21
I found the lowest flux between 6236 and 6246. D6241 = 58.02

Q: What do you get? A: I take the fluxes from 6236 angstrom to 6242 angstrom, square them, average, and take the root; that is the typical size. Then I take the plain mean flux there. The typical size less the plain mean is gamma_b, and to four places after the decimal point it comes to 0.0024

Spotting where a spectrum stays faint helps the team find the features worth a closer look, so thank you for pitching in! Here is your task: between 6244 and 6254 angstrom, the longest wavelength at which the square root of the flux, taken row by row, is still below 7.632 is 6253 angstrom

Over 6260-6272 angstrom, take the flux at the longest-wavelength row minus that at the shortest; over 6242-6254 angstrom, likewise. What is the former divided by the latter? 1.8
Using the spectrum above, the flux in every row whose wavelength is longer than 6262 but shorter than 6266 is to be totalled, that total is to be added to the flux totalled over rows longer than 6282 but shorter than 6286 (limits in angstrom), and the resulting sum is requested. 232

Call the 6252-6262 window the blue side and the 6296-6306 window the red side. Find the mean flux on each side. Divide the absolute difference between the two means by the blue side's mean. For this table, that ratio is 0.015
